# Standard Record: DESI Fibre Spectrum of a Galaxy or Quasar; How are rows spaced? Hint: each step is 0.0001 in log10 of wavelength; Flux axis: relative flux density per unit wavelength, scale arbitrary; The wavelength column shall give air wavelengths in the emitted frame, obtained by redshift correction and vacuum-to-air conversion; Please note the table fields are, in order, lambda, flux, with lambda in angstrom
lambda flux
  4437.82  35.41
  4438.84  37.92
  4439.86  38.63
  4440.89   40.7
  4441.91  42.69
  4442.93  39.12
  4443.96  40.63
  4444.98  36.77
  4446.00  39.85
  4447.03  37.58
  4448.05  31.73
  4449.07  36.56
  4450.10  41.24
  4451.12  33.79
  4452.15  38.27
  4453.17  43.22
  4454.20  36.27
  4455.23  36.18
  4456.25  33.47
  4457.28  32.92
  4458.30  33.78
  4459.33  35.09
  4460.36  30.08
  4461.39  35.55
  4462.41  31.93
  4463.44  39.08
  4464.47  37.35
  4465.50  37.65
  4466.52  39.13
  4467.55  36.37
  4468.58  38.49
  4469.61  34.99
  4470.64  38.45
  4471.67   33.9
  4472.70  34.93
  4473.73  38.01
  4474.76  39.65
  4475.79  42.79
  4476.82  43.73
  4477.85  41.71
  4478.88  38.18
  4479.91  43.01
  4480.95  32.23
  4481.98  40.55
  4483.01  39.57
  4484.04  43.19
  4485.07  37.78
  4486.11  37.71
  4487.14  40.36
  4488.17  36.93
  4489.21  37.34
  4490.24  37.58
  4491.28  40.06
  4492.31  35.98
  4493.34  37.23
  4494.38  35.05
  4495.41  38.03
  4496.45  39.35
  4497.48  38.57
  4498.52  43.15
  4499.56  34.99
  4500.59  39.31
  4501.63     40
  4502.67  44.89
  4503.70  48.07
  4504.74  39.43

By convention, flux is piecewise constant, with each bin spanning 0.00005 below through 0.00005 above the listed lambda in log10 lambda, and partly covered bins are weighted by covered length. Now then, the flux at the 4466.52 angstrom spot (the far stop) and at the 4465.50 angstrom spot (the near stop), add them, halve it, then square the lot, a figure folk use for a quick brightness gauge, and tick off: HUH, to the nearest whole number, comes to 1474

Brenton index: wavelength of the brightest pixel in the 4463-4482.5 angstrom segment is 4476.82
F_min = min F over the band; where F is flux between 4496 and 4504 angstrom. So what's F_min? 34.99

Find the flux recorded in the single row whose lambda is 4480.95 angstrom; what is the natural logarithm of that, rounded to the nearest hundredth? 3.47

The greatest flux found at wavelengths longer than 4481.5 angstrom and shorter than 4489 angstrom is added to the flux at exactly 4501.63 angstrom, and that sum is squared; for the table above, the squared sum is 6921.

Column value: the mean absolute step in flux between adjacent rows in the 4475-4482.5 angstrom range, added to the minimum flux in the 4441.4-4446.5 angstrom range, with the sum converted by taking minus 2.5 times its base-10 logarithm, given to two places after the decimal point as -4.05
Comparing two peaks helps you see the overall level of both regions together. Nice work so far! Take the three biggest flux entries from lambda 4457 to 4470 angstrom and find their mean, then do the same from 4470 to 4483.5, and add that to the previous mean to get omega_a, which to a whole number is 82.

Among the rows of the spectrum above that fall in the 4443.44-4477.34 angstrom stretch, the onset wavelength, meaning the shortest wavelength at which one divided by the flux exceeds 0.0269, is 4444.98 angstrom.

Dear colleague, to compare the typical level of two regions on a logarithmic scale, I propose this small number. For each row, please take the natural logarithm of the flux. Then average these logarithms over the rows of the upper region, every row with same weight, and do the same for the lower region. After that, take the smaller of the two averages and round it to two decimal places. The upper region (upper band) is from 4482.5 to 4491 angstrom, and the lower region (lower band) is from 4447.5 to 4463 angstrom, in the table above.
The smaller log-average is 3.56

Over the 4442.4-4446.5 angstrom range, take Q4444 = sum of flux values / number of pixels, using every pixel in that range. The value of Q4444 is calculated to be 39.1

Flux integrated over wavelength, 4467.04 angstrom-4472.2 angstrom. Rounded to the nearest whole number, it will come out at 188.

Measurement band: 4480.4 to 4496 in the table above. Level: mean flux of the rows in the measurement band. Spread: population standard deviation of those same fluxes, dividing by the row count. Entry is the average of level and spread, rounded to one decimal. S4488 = 20.2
